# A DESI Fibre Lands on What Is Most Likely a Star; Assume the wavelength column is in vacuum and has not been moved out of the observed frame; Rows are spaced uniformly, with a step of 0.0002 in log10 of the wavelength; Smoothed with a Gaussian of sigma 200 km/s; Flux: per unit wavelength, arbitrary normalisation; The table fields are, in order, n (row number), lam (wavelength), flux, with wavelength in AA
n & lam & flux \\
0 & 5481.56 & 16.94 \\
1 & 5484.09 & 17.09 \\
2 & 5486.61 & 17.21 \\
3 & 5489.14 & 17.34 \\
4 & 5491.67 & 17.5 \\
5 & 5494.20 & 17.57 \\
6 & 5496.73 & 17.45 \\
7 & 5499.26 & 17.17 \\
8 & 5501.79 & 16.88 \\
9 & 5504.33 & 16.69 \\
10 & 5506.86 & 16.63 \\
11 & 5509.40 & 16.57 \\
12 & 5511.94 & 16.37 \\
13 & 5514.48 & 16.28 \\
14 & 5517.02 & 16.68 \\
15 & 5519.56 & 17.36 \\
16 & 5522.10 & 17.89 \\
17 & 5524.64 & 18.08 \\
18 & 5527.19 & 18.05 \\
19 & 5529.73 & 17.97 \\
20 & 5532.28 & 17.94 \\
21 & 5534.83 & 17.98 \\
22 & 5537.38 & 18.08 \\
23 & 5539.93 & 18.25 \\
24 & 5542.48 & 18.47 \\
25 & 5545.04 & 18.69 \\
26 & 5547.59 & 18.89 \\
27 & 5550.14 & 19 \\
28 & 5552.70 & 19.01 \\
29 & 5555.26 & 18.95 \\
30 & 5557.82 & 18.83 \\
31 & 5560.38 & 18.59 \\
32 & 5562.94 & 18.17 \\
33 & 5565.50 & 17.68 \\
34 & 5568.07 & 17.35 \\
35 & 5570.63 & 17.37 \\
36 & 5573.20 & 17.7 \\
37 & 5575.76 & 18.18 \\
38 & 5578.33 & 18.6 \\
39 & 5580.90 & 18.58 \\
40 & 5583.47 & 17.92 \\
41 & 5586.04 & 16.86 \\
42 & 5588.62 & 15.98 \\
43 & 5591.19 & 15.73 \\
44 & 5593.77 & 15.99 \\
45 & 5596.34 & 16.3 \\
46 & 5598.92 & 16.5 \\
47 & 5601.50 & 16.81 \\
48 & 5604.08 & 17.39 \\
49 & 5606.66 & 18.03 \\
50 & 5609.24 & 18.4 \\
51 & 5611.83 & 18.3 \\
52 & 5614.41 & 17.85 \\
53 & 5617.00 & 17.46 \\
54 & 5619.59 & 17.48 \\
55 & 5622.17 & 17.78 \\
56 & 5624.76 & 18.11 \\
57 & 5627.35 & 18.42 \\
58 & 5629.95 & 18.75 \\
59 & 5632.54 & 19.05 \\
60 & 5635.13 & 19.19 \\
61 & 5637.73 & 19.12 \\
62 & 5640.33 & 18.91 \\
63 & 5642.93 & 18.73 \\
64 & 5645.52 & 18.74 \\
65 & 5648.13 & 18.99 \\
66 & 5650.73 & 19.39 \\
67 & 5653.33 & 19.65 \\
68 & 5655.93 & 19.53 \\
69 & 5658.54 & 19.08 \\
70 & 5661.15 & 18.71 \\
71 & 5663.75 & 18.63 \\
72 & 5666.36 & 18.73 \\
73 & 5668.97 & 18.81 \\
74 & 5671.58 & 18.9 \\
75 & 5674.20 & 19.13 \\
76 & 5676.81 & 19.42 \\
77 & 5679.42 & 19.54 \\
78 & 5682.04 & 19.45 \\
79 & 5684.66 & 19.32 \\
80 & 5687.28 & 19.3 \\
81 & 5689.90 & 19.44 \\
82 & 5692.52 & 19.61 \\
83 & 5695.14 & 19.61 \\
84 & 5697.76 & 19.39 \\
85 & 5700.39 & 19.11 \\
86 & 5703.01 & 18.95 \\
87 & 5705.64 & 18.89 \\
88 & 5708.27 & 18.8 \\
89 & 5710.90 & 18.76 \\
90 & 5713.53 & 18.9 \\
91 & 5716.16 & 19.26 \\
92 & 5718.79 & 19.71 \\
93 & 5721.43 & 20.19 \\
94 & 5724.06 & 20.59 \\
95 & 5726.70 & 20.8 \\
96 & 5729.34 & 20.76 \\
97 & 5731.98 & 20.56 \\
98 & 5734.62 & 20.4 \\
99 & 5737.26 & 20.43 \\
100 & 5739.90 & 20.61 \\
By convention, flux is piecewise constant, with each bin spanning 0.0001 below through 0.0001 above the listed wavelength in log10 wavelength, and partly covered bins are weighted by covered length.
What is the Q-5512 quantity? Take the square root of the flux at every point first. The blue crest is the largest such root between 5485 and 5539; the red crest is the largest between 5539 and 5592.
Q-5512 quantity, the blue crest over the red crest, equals 0.98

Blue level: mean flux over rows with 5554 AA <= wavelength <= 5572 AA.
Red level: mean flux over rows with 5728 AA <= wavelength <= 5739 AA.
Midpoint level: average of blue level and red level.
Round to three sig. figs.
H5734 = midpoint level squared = 374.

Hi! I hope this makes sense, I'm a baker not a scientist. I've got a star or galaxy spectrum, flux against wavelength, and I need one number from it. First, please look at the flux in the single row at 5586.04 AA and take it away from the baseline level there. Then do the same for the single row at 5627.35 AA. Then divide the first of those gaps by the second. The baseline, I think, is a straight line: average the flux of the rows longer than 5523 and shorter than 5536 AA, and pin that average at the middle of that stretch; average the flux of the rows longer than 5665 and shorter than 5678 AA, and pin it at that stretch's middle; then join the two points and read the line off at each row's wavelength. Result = 6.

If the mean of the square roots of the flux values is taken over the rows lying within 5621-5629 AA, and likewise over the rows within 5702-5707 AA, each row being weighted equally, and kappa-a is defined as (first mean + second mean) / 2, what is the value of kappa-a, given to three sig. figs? 4.30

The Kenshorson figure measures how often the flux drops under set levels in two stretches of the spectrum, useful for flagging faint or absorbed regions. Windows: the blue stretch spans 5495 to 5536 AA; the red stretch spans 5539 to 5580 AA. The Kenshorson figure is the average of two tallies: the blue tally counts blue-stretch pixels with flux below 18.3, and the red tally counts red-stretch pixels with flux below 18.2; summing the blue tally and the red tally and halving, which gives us 11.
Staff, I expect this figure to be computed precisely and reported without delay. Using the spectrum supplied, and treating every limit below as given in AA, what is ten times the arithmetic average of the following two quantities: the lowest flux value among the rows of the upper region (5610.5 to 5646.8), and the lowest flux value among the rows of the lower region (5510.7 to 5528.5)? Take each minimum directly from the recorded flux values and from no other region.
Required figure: 169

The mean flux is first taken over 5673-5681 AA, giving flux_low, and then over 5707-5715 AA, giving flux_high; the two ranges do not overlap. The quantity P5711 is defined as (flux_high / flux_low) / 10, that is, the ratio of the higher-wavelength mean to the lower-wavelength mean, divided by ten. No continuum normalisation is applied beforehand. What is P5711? 0.097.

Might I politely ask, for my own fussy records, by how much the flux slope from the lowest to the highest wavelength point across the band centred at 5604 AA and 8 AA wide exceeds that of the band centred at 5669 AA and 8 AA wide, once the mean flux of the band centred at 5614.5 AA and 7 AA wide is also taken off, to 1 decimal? -17.7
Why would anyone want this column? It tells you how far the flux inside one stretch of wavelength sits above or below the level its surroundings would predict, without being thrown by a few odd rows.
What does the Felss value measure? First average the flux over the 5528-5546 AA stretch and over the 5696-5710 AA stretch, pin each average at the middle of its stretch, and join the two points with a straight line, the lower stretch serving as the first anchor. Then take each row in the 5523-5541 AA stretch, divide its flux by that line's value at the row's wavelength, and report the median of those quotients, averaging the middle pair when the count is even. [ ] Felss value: 0.99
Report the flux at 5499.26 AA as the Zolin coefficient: 17.17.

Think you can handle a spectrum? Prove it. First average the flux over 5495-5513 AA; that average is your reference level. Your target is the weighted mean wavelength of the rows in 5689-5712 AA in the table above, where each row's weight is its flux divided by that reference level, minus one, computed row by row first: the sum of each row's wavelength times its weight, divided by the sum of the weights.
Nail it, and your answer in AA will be 5699.5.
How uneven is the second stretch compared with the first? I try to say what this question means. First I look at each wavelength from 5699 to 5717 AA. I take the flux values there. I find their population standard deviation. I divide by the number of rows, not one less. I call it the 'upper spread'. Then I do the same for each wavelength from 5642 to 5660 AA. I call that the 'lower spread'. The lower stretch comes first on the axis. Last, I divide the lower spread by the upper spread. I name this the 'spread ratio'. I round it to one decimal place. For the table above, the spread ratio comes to 2.1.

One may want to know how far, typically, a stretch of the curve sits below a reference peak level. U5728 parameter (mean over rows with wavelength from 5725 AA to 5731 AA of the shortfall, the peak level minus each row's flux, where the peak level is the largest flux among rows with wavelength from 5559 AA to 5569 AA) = -2.2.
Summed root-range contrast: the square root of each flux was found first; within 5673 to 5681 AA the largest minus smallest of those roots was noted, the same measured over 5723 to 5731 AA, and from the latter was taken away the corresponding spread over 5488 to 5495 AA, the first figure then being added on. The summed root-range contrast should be 0.042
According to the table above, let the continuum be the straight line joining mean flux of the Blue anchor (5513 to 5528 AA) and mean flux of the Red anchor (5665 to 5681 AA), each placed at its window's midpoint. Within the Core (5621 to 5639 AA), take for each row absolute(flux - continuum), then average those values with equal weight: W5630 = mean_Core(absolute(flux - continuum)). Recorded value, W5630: 0.4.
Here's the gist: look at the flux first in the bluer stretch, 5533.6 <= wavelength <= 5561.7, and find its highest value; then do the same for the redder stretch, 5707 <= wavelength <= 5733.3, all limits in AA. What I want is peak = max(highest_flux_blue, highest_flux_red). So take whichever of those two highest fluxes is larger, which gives 20.8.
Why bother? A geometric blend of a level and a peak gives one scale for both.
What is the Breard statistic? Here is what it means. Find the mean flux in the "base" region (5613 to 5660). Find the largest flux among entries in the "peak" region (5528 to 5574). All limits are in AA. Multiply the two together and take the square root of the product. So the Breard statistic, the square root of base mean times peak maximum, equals 18.8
